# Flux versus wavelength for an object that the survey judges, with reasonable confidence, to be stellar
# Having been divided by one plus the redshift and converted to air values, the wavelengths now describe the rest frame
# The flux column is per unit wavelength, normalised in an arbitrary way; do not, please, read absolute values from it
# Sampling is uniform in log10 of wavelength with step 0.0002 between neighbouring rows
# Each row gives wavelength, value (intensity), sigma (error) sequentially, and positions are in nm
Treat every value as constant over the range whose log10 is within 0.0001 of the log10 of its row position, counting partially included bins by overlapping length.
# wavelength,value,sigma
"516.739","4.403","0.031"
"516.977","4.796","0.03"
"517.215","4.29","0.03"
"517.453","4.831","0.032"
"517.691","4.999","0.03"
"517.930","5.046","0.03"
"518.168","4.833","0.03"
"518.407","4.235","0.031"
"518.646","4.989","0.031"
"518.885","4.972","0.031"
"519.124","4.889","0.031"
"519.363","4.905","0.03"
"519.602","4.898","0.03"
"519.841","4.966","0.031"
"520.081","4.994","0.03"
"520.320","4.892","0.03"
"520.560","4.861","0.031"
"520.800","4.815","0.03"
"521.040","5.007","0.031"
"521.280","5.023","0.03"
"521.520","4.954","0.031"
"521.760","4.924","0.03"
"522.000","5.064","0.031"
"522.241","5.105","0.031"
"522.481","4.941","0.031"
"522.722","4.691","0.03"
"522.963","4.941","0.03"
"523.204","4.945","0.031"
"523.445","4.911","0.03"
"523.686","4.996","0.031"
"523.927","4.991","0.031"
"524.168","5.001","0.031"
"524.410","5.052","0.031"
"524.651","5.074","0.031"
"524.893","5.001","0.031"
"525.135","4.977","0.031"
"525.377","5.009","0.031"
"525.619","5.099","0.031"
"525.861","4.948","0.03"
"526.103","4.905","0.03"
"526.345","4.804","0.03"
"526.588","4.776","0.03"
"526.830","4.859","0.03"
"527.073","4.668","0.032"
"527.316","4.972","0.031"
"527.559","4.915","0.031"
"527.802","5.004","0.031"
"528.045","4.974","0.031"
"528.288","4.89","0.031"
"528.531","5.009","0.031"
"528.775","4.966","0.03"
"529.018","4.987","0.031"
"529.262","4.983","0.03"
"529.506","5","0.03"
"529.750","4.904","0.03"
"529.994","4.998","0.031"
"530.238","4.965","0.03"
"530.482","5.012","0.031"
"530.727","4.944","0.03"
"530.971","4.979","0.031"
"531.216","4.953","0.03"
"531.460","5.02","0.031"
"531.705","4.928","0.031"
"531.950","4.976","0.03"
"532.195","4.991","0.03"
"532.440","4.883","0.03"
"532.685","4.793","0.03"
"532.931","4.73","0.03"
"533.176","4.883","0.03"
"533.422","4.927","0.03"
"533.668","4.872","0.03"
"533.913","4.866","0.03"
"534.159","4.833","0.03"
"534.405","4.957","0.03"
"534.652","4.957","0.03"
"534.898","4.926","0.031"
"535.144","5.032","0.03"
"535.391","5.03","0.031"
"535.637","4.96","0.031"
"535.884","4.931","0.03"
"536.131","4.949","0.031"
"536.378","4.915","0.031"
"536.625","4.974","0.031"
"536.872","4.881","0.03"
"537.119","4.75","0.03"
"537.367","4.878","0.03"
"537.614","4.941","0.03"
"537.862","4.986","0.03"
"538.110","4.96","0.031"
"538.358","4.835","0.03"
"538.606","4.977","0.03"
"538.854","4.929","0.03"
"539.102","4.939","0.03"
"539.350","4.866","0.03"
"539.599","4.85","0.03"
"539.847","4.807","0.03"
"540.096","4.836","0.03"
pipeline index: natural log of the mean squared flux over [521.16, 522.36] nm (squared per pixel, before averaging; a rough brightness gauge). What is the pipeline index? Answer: 3.22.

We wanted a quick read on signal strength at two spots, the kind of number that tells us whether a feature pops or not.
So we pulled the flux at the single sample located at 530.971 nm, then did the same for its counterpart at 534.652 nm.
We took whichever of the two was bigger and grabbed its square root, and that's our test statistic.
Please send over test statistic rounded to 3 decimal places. 2.231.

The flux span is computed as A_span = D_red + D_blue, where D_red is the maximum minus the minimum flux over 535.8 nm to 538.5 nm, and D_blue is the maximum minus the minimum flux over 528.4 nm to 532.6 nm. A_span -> 0.37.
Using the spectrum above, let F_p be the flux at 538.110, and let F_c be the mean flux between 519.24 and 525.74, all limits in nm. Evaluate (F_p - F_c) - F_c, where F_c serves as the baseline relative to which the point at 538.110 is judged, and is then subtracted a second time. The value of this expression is -4.97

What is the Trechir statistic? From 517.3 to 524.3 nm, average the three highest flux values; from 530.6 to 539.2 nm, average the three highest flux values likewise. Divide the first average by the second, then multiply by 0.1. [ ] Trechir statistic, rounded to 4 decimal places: 0.1009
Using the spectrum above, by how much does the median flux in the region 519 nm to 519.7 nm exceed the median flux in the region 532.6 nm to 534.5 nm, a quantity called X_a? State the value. 0.029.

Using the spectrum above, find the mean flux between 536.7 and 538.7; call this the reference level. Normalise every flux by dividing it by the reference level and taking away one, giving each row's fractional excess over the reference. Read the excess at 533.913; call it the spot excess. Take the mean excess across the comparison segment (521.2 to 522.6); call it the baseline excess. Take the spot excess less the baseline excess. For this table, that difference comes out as -0.03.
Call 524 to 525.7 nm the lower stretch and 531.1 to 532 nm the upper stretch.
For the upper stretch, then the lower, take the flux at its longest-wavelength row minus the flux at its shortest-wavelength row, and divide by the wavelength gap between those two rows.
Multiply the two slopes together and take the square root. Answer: 0.046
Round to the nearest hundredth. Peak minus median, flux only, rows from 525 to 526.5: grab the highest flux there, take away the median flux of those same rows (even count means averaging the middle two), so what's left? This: 0.14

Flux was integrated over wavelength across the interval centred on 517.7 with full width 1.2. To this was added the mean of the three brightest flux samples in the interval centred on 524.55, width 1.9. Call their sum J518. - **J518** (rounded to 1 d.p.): 10.8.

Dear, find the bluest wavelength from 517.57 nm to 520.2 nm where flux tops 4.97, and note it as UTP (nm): 517.691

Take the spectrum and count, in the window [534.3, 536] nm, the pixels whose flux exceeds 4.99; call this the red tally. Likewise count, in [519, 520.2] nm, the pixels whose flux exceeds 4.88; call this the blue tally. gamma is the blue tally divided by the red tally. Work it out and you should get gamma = 2.5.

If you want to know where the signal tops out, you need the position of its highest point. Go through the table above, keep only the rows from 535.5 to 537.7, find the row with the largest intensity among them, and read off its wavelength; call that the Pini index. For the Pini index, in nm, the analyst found 536.625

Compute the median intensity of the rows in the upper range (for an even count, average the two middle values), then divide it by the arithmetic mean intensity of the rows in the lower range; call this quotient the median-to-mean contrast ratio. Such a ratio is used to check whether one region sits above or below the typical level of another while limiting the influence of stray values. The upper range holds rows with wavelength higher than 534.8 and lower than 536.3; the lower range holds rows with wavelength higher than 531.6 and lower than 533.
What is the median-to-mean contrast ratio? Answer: 1.01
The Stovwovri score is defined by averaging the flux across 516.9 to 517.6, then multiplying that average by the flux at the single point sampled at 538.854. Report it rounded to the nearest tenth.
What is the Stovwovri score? 22.9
